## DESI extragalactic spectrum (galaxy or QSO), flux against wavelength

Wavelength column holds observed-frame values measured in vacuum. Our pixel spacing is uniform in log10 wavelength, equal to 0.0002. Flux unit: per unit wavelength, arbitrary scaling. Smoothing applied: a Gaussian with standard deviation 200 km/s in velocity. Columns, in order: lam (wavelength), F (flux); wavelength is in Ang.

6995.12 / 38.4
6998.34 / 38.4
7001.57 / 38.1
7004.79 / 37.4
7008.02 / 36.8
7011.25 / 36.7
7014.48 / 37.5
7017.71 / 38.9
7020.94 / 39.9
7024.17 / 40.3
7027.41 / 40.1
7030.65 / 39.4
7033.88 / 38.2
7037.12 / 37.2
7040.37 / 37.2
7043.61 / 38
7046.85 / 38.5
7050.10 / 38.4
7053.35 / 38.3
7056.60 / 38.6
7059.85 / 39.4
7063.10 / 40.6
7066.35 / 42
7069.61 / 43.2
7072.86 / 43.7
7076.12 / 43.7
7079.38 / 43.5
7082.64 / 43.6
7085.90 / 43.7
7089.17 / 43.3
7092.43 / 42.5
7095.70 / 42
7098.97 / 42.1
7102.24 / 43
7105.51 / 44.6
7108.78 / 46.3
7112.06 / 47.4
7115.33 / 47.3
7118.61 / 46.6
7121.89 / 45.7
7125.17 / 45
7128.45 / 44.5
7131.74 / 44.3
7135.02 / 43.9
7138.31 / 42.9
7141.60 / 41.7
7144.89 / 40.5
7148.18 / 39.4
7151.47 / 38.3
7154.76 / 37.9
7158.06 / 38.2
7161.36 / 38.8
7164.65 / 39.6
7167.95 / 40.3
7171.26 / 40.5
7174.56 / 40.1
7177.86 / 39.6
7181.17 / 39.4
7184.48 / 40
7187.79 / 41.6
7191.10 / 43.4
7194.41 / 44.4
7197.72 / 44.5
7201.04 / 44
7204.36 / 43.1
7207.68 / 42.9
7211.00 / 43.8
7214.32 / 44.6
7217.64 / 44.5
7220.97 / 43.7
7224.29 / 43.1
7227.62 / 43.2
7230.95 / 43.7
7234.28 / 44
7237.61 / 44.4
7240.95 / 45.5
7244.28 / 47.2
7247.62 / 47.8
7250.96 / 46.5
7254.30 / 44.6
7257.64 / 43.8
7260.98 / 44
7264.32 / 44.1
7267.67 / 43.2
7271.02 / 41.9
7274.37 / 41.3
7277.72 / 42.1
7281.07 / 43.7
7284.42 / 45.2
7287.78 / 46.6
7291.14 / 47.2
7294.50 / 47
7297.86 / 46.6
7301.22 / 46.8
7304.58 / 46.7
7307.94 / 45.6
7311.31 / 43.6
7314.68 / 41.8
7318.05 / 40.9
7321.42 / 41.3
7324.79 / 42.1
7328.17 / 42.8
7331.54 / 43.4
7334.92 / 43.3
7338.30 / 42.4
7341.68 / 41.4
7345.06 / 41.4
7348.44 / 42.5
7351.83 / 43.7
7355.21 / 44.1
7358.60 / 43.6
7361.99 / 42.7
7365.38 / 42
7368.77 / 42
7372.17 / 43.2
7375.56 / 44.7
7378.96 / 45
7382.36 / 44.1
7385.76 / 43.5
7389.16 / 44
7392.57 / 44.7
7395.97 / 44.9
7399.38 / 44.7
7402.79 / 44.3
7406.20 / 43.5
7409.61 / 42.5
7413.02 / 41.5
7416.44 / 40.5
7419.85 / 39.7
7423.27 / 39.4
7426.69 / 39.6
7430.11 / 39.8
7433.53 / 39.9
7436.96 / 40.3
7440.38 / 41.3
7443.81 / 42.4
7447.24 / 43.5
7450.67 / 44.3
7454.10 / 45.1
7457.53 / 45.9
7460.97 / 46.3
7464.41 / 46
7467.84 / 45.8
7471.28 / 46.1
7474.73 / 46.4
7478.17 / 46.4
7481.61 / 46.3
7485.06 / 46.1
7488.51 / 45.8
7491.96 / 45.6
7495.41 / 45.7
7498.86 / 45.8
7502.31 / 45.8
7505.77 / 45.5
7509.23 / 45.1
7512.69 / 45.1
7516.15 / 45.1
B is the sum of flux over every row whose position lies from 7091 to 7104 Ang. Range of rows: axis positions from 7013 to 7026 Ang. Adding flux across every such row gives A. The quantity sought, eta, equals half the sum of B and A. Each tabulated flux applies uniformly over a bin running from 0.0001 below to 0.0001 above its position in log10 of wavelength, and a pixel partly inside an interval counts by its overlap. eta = 163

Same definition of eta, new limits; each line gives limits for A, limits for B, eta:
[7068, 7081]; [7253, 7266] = 175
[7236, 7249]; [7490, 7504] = 184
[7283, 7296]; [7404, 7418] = 177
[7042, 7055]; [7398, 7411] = 164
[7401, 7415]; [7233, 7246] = 176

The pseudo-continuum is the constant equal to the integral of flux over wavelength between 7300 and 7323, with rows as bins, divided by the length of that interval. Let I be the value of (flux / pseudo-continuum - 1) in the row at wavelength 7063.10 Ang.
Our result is -0.07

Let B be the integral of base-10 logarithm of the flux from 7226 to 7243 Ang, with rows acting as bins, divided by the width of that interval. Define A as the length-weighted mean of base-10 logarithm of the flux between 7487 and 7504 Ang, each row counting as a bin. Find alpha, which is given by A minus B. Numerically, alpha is 0.015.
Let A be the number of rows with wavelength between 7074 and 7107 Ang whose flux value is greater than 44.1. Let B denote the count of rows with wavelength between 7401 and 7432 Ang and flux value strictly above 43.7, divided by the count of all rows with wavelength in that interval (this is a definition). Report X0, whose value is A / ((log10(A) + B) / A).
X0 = 9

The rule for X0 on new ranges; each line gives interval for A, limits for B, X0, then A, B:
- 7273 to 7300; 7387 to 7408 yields 16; 5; 0.8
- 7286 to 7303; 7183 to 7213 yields 22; 5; 0.4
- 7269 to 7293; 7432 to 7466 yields 9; 3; 0.5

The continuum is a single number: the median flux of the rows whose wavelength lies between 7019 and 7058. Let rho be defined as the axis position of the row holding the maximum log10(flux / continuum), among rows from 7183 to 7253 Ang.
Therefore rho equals 7247.62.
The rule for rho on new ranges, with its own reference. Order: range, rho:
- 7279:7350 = 7291.14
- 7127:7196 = 7128.45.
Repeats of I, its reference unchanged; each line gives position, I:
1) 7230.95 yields 0.00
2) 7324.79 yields -0.04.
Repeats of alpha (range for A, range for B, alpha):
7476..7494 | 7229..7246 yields 0.011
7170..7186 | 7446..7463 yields -0.052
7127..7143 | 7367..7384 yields -0.004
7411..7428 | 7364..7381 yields -0.033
